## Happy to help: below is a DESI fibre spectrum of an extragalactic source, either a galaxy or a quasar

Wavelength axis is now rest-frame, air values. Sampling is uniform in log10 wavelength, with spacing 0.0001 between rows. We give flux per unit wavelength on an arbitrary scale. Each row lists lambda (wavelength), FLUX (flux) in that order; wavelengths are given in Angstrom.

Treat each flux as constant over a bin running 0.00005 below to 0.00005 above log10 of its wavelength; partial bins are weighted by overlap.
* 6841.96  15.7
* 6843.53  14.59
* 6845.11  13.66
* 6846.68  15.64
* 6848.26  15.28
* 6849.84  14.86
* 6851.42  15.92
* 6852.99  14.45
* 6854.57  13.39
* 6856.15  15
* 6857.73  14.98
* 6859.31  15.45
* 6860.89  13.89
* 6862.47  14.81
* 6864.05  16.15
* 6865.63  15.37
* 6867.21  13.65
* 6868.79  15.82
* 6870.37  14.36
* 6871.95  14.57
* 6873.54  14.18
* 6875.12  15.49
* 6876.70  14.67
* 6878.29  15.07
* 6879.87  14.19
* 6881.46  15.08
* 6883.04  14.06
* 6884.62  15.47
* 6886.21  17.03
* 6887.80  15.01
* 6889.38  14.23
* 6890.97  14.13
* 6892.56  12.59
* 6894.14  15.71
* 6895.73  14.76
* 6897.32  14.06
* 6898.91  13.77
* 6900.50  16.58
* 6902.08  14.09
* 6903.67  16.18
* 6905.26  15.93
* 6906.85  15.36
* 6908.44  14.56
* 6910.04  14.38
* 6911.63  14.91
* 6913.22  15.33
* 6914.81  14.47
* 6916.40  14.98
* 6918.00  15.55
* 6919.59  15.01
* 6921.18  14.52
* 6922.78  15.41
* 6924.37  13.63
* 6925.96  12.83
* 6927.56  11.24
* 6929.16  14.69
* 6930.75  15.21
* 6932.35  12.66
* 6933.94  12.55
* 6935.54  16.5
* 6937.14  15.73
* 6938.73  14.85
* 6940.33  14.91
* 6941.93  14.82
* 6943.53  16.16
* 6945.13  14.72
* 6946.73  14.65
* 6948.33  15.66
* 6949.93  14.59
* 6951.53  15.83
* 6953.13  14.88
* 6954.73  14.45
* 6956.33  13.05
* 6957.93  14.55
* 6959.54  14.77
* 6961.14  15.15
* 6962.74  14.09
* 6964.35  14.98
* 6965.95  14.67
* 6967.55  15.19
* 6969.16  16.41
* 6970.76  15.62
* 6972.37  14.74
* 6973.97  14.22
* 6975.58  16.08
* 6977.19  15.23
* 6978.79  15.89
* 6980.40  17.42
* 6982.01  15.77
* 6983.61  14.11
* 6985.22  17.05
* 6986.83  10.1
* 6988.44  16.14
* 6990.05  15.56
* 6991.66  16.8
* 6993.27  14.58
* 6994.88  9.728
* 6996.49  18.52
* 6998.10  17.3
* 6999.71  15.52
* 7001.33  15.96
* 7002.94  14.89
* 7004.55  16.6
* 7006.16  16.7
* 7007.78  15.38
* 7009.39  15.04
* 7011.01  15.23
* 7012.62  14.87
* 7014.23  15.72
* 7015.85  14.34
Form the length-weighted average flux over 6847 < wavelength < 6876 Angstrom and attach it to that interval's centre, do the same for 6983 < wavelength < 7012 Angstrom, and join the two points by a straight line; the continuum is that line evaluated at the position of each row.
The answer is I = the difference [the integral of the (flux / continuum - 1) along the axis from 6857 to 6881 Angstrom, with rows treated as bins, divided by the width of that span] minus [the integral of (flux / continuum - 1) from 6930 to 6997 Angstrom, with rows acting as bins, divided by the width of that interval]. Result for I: 0.01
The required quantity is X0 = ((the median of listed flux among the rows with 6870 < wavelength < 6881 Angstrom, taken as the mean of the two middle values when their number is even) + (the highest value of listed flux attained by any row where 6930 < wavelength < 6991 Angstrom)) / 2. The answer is 16.0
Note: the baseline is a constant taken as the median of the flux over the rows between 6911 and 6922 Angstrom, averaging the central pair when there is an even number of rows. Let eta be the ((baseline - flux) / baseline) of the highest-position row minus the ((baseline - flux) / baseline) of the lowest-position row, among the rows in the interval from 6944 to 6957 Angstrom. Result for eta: 0.11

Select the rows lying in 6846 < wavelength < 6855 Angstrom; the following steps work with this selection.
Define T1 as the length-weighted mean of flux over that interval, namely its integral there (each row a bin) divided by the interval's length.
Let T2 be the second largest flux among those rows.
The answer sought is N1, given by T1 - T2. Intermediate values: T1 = 15.0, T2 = 15.64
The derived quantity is -0.7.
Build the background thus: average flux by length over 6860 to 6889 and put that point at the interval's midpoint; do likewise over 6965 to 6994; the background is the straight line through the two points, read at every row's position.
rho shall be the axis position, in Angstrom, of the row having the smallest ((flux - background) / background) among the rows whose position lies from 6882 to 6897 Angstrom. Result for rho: 6892.56 Angstrom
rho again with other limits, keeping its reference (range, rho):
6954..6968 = 6956.33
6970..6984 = 6983.61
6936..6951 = 6949.93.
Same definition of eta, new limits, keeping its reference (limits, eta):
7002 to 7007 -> -0.12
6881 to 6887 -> -0.13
